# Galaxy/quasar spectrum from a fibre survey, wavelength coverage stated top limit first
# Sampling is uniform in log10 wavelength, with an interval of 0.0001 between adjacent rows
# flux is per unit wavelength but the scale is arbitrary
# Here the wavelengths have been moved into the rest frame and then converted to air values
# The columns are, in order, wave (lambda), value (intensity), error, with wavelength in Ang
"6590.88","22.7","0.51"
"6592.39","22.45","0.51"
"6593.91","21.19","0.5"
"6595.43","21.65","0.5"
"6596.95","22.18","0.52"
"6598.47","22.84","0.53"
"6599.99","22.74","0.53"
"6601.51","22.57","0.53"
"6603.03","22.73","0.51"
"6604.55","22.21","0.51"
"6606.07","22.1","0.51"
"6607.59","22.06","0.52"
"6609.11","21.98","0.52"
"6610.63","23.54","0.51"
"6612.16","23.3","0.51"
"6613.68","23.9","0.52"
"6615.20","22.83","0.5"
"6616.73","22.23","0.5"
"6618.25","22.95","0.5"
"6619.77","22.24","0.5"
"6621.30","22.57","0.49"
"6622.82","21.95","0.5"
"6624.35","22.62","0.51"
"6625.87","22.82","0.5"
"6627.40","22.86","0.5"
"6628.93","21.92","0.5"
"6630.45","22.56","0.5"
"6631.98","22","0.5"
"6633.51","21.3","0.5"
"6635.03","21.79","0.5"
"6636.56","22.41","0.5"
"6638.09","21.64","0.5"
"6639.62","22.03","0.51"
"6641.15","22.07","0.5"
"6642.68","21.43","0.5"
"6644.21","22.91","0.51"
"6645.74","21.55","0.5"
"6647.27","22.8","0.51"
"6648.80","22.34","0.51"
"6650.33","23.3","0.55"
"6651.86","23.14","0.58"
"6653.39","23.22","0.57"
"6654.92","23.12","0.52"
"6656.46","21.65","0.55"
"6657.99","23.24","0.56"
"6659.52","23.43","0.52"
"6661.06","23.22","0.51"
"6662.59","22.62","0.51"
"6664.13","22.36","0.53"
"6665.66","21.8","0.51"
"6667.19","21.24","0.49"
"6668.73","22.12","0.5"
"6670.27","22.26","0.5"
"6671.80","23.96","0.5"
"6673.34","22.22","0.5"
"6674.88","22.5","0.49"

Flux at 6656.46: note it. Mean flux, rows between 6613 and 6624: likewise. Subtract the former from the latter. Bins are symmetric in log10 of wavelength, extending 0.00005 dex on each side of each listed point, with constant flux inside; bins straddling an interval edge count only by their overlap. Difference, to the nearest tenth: 1.0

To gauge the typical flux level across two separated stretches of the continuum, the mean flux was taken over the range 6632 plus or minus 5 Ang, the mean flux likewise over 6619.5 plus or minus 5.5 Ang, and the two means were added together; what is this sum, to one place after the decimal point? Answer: 44.6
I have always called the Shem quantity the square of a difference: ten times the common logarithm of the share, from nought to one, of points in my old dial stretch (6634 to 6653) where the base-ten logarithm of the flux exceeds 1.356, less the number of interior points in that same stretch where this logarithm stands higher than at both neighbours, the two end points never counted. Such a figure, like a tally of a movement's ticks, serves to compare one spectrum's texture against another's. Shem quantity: 95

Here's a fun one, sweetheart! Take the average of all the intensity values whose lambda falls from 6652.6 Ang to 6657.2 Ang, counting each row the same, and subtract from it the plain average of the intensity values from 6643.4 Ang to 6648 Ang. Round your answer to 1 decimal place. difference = 0.2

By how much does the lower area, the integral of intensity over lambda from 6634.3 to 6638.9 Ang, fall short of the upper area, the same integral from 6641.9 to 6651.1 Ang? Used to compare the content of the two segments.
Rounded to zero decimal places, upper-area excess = 105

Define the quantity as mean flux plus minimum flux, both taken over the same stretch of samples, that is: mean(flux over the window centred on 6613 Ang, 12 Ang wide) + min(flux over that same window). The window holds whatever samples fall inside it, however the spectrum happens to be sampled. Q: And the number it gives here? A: 44.8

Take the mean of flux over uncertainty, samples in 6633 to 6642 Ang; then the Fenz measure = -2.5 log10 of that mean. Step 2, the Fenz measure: -4.099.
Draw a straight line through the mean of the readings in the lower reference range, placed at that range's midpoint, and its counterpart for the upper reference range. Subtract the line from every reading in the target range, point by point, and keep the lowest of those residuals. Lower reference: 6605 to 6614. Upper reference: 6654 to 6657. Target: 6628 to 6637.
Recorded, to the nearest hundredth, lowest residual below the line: -1.29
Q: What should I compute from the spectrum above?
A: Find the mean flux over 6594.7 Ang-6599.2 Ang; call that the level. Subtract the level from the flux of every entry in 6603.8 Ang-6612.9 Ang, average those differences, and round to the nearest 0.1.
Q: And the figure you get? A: 0.3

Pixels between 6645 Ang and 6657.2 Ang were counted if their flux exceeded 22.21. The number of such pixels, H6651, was 6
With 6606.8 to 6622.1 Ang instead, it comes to 8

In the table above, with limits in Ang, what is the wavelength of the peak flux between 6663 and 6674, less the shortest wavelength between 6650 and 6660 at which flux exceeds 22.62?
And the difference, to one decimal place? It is 21.5 Ang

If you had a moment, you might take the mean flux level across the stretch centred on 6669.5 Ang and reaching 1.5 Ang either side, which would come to 22.2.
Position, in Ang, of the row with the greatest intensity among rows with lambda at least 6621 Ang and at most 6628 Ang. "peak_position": 6627.40 Ang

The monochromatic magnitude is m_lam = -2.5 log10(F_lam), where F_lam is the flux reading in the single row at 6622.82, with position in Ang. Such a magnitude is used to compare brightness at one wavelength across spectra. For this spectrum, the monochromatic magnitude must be -3.35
